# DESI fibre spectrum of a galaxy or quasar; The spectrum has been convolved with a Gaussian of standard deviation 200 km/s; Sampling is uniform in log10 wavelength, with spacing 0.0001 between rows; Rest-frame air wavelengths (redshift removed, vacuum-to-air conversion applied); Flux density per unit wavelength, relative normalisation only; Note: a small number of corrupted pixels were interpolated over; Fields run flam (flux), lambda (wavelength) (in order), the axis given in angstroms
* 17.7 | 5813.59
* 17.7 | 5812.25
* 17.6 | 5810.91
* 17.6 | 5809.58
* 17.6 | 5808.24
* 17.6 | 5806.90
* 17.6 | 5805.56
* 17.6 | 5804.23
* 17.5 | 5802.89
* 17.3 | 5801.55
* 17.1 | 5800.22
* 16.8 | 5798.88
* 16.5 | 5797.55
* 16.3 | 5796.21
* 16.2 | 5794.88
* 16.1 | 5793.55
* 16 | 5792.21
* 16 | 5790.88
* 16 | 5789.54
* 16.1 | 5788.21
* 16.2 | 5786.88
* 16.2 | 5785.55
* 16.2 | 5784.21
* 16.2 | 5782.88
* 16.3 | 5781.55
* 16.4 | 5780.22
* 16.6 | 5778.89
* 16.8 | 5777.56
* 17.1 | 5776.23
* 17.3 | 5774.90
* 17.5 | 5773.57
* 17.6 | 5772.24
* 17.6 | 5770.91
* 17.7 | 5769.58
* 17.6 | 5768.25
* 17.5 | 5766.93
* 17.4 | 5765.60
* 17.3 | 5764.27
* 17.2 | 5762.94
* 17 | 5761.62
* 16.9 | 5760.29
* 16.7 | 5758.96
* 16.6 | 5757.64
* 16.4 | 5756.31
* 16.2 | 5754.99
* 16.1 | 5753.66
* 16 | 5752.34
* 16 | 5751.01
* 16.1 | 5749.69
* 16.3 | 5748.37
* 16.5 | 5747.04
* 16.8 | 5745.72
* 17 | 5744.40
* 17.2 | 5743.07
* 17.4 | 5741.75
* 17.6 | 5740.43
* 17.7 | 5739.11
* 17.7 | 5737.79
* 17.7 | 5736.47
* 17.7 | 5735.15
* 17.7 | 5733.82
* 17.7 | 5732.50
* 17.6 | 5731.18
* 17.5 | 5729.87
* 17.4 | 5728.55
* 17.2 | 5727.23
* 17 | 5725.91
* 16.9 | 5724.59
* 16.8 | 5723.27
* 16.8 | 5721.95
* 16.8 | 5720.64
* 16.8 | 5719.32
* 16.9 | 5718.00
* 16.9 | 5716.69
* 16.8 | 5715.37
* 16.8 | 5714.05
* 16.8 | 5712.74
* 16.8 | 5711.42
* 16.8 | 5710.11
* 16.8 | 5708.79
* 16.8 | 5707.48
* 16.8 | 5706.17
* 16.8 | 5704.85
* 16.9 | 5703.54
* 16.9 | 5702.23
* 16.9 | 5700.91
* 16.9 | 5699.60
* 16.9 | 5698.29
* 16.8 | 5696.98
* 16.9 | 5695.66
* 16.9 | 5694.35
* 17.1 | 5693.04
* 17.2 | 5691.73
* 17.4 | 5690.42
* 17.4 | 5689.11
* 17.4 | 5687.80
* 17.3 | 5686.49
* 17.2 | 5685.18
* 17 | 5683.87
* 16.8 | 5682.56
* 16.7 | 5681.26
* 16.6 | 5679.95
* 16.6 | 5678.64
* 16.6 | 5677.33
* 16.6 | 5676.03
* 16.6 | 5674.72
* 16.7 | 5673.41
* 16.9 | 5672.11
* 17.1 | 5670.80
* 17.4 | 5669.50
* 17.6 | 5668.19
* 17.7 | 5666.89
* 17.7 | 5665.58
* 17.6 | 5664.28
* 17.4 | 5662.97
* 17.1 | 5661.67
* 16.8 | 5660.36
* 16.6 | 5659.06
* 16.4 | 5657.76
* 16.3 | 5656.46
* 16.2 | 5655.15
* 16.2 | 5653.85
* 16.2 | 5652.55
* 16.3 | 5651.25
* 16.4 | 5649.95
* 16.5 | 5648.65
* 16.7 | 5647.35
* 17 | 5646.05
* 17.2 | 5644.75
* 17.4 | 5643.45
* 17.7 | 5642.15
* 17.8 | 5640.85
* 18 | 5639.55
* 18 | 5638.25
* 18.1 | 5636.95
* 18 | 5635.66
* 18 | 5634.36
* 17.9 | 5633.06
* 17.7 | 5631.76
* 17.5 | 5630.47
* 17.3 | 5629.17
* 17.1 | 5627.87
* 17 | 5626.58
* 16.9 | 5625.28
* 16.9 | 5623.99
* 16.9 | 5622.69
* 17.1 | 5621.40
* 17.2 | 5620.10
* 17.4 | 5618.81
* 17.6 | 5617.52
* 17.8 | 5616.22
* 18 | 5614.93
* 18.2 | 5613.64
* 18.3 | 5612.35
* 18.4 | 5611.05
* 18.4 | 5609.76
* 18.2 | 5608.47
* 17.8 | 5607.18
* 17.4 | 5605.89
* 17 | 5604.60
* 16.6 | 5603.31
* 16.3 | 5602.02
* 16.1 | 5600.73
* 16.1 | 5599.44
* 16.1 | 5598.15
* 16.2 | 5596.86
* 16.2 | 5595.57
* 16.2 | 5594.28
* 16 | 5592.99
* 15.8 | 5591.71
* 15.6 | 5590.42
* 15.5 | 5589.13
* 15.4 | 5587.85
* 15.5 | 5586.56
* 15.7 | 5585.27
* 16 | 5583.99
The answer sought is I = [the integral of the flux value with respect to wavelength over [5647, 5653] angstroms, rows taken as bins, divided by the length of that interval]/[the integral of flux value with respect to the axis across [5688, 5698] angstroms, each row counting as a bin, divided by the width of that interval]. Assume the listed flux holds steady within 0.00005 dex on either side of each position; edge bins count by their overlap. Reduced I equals 0.960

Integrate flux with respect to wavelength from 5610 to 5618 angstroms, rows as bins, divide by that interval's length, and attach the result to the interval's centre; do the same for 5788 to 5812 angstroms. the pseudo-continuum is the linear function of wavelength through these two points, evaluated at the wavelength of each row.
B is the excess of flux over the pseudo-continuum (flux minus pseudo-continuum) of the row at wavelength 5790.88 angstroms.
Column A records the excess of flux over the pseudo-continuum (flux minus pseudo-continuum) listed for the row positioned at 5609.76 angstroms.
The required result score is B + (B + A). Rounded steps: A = 0.3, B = -0.9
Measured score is -1.6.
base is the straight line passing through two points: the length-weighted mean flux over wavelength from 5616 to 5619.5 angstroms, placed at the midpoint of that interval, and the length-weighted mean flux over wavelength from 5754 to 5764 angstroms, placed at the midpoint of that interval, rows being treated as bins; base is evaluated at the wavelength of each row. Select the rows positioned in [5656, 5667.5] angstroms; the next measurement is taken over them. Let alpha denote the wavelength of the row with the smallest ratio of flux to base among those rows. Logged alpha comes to 5656.46 angstroms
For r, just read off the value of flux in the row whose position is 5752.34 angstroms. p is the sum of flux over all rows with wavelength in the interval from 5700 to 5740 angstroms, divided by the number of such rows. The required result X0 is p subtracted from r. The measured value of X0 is -1.09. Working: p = 17.1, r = 16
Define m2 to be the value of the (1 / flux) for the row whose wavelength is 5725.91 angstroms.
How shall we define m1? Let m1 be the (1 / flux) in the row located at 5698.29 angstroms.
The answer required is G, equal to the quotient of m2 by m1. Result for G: 0.99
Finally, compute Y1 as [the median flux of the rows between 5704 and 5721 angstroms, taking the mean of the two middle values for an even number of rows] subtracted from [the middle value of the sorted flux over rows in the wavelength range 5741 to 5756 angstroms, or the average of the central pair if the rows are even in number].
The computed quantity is -0.5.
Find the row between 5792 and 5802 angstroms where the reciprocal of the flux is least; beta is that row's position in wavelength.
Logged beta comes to 5801.55 angstroms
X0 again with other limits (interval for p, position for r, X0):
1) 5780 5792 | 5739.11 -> 1.52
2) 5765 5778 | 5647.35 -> -0.71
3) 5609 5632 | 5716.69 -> -0.64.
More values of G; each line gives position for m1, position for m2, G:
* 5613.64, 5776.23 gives 1.06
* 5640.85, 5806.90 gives 1.01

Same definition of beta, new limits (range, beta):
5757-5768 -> 5766.93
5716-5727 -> 5725.91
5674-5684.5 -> 5683.87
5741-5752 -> 5741.75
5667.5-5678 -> 5668.19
